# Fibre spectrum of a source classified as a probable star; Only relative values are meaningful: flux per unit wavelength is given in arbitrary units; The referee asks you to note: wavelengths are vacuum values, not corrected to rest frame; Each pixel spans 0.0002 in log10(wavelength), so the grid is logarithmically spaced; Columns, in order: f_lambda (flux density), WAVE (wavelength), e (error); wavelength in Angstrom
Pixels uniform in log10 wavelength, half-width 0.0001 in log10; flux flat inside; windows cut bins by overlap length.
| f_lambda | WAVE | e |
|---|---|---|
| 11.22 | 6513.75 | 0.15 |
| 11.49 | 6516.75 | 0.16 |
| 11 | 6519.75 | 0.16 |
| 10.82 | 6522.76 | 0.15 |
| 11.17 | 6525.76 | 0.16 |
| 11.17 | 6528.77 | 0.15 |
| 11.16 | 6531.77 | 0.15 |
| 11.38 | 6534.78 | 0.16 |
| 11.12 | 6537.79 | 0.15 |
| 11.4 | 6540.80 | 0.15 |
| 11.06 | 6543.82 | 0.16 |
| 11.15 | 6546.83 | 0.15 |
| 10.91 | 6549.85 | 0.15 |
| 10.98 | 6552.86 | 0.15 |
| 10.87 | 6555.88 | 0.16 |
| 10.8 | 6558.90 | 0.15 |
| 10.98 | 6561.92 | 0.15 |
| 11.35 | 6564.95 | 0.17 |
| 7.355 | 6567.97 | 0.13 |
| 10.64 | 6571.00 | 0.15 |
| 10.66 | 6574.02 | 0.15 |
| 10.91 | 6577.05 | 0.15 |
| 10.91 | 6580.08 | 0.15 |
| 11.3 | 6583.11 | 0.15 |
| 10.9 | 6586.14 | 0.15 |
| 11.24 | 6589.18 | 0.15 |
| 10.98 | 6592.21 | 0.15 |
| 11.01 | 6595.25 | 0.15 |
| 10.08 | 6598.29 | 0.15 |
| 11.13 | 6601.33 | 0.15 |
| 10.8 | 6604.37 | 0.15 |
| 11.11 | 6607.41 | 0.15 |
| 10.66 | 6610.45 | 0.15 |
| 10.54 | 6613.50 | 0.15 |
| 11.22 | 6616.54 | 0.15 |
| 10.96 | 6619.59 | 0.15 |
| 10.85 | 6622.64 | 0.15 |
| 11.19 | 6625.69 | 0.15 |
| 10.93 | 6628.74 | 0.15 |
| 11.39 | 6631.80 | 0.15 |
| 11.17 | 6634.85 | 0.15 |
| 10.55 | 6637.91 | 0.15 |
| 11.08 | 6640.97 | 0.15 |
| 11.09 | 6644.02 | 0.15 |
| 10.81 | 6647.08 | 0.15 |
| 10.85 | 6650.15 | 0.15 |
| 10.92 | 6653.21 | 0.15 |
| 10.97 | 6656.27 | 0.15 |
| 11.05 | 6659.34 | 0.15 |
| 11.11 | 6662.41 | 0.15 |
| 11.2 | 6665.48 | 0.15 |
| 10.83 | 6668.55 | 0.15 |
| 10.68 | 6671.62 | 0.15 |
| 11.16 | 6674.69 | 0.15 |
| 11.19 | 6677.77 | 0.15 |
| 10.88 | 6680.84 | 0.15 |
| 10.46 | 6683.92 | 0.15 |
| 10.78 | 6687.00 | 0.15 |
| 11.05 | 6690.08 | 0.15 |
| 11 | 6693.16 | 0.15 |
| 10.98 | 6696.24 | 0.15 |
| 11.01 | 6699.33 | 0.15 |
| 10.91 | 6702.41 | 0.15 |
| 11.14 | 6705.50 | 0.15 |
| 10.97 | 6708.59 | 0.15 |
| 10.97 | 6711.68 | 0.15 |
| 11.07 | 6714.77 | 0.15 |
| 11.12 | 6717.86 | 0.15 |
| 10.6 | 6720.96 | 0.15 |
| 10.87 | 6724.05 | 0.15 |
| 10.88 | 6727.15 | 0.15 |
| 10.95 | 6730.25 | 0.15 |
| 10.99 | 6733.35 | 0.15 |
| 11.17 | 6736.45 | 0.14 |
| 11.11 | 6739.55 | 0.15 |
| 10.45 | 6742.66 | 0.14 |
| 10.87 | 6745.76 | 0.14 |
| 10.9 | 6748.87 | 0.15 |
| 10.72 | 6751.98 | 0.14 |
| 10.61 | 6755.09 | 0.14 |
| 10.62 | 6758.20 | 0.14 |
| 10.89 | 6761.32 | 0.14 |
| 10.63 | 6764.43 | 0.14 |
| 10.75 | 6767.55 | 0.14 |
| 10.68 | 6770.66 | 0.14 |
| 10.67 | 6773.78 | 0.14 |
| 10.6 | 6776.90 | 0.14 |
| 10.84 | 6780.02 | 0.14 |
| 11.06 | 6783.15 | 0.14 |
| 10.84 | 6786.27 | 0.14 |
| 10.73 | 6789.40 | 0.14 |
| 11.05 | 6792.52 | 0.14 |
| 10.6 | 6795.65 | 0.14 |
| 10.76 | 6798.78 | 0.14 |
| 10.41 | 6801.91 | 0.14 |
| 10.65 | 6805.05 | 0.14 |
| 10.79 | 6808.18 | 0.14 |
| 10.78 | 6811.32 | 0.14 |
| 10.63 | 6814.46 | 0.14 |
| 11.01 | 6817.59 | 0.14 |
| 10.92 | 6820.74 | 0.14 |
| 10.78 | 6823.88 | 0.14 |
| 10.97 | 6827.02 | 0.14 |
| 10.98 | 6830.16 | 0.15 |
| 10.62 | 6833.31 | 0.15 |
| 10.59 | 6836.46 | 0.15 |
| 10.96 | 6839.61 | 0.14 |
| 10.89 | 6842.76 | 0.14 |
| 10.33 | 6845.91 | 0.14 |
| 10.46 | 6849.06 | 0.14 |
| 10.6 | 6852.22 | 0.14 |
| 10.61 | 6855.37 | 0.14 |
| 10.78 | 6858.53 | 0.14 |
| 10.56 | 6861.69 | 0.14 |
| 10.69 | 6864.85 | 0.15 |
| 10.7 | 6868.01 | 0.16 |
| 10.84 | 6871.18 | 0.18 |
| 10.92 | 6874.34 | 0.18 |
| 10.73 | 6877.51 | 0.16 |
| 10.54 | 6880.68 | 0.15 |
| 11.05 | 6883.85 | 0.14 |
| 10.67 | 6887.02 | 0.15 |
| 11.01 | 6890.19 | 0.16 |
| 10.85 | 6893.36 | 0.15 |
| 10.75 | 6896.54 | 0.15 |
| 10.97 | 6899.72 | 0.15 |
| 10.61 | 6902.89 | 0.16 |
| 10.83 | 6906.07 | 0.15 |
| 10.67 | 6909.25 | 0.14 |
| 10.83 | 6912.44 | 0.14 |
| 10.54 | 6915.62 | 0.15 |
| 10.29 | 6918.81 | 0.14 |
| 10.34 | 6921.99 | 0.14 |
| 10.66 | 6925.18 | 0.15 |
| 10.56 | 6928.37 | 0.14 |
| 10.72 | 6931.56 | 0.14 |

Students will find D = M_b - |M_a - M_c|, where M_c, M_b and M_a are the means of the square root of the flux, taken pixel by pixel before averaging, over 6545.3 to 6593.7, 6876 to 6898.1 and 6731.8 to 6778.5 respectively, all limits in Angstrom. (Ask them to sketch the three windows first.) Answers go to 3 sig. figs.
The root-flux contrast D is 3.28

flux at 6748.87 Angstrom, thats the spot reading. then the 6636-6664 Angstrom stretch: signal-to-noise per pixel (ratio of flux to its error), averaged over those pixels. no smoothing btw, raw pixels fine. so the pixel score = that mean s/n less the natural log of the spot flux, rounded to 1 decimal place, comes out 70.5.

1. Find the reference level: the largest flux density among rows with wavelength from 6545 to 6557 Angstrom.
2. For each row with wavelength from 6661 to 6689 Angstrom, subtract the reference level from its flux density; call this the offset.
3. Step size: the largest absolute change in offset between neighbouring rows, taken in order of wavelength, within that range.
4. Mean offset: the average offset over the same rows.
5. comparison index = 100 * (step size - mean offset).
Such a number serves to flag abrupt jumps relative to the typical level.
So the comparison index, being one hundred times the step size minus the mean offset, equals 71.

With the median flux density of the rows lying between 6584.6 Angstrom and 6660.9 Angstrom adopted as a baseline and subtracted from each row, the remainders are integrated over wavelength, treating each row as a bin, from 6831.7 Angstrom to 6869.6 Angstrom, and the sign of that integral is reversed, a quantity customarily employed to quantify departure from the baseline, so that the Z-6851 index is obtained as 12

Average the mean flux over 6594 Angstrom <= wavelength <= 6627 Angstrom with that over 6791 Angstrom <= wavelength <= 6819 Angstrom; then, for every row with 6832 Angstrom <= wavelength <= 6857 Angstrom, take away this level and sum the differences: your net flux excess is -1.4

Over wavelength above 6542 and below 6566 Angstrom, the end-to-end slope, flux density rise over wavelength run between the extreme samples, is 0.01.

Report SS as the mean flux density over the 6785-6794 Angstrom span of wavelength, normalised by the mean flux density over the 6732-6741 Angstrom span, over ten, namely 0.0980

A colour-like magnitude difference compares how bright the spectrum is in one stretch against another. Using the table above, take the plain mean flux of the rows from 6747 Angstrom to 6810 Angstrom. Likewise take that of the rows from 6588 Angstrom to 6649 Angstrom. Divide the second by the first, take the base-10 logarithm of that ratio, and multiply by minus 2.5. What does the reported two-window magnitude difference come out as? -0.020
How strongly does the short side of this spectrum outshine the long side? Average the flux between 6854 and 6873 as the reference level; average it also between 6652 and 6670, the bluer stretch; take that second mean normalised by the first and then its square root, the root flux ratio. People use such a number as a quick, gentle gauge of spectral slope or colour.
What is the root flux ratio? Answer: 1.01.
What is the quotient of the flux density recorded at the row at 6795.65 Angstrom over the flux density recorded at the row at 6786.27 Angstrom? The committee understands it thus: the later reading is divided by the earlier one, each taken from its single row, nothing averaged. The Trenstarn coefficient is 0.98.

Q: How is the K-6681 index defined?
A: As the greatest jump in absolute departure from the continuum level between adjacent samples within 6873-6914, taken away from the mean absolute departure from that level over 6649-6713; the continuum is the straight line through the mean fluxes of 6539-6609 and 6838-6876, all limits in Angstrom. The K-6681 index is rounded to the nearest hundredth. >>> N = -0.12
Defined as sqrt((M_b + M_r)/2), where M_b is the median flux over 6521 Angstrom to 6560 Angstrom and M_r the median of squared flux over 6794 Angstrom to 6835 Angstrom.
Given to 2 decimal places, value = 7.98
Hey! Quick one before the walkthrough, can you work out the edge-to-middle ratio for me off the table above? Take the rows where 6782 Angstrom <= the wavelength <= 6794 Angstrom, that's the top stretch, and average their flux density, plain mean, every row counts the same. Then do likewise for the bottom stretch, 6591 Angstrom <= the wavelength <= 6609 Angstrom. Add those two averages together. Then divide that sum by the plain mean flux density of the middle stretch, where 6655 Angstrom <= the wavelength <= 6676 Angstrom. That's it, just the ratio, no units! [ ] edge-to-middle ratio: 1.98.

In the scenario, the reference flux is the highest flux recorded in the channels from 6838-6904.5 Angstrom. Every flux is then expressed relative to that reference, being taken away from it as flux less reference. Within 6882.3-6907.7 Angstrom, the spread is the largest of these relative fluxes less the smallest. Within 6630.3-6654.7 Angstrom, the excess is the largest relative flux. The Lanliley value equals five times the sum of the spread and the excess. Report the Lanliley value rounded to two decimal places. 3.90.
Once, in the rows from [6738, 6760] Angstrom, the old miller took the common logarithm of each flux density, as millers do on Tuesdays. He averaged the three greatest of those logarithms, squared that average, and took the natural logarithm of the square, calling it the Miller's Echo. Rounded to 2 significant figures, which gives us 0.078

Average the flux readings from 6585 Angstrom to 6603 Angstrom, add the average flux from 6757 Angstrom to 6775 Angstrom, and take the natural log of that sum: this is 3.07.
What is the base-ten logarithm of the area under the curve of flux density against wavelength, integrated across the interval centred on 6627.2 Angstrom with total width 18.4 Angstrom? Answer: 2.31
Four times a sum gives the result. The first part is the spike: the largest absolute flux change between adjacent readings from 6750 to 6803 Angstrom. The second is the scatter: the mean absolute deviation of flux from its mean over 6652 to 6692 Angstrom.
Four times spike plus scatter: 2.5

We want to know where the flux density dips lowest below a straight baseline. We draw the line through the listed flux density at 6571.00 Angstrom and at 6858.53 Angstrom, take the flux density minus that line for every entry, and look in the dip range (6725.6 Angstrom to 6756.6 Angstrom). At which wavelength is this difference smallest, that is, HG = 6742.66 Angstrom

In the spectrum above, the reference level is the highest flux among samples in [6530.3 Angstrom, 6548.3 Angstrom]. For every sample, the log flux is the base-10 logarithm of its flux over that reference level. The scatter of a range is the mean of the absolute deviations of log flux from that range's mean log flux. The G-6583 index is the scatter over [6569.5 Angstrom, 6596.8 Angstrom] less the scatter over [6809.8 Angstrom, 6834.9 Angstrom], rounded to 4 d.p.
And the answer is 0.0011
